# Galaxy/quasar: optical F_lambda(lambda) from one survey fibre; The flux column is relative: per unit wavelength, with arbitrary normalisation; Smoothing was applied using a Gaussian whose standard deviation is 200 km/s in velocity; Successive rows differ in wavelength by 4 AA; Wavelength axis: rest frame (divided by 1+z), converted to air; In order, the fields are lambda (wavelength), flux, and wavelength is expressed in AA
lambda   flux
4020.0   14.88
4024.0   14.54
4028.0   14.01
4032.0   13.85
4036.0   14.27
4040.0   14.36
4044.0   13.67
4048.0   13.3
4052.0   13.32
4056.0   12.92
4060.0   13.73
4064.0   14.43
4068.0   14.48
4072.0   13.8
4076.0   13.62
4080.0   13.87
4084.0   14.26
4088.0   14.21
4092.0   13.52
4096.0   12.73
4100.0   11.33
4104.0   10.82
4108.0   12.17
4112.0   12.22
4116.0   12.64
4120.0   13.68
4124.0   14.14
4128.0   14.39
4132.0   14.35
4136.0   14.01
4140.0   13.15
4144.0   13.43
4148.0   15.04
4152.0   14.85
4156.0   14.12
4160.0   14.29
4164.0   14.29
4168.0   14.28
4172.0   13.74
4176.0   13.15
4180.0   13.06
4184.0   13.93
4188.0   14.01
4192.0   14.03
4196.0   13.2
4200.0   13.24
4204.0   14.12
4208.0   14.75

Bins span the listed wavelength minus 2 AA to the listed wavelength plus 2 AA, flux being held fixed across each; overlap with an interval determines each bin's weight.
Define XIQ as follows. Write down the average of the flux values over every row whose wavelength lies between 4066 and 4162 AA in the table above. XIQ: 13.55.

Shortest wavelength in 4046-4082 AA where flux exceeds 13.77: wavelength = 4064.0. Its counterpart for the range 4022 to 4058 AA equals 4024.0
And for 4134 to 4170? 4136.0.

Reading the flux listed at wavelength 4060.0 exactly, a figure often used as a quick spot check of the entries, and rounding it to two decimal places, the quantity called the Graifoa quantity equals 13.73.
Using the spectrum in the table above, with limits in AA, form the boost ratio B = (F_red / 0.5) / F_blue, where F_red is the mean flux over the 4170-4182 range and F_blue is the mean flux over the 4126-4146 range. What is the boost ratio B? 1.92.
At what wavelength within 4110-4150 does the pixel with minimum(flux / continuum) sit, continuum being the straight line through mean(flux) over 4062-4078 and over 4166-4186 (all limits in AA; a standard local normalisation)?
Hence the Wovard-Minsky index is 4112.0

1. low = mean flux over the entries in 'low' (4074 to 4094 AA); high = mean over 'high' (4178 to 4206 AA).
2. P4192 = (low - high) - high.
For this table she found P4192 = -13.4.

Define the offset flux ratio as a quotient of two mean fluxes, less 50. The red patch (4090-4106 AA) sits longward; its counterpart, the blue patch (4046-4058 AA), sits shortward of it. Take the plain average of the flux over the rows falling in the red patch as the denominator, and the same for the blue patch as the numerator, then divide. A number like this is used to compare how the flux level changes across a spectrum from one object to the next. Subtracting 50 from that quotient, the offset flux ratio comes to -48.9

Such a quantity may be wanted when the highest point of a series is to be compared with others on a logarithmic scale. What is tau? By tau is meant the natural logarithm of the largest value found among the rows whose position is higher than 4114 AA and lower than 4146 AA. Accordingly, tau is 2.67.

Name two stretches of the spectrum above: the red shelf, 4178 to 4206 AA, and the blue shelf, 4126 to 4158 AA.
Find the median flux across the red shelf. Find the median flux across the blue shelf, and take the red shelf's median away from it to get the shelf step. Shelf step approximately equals 0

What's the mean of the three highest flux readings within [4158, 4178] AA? 14.3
